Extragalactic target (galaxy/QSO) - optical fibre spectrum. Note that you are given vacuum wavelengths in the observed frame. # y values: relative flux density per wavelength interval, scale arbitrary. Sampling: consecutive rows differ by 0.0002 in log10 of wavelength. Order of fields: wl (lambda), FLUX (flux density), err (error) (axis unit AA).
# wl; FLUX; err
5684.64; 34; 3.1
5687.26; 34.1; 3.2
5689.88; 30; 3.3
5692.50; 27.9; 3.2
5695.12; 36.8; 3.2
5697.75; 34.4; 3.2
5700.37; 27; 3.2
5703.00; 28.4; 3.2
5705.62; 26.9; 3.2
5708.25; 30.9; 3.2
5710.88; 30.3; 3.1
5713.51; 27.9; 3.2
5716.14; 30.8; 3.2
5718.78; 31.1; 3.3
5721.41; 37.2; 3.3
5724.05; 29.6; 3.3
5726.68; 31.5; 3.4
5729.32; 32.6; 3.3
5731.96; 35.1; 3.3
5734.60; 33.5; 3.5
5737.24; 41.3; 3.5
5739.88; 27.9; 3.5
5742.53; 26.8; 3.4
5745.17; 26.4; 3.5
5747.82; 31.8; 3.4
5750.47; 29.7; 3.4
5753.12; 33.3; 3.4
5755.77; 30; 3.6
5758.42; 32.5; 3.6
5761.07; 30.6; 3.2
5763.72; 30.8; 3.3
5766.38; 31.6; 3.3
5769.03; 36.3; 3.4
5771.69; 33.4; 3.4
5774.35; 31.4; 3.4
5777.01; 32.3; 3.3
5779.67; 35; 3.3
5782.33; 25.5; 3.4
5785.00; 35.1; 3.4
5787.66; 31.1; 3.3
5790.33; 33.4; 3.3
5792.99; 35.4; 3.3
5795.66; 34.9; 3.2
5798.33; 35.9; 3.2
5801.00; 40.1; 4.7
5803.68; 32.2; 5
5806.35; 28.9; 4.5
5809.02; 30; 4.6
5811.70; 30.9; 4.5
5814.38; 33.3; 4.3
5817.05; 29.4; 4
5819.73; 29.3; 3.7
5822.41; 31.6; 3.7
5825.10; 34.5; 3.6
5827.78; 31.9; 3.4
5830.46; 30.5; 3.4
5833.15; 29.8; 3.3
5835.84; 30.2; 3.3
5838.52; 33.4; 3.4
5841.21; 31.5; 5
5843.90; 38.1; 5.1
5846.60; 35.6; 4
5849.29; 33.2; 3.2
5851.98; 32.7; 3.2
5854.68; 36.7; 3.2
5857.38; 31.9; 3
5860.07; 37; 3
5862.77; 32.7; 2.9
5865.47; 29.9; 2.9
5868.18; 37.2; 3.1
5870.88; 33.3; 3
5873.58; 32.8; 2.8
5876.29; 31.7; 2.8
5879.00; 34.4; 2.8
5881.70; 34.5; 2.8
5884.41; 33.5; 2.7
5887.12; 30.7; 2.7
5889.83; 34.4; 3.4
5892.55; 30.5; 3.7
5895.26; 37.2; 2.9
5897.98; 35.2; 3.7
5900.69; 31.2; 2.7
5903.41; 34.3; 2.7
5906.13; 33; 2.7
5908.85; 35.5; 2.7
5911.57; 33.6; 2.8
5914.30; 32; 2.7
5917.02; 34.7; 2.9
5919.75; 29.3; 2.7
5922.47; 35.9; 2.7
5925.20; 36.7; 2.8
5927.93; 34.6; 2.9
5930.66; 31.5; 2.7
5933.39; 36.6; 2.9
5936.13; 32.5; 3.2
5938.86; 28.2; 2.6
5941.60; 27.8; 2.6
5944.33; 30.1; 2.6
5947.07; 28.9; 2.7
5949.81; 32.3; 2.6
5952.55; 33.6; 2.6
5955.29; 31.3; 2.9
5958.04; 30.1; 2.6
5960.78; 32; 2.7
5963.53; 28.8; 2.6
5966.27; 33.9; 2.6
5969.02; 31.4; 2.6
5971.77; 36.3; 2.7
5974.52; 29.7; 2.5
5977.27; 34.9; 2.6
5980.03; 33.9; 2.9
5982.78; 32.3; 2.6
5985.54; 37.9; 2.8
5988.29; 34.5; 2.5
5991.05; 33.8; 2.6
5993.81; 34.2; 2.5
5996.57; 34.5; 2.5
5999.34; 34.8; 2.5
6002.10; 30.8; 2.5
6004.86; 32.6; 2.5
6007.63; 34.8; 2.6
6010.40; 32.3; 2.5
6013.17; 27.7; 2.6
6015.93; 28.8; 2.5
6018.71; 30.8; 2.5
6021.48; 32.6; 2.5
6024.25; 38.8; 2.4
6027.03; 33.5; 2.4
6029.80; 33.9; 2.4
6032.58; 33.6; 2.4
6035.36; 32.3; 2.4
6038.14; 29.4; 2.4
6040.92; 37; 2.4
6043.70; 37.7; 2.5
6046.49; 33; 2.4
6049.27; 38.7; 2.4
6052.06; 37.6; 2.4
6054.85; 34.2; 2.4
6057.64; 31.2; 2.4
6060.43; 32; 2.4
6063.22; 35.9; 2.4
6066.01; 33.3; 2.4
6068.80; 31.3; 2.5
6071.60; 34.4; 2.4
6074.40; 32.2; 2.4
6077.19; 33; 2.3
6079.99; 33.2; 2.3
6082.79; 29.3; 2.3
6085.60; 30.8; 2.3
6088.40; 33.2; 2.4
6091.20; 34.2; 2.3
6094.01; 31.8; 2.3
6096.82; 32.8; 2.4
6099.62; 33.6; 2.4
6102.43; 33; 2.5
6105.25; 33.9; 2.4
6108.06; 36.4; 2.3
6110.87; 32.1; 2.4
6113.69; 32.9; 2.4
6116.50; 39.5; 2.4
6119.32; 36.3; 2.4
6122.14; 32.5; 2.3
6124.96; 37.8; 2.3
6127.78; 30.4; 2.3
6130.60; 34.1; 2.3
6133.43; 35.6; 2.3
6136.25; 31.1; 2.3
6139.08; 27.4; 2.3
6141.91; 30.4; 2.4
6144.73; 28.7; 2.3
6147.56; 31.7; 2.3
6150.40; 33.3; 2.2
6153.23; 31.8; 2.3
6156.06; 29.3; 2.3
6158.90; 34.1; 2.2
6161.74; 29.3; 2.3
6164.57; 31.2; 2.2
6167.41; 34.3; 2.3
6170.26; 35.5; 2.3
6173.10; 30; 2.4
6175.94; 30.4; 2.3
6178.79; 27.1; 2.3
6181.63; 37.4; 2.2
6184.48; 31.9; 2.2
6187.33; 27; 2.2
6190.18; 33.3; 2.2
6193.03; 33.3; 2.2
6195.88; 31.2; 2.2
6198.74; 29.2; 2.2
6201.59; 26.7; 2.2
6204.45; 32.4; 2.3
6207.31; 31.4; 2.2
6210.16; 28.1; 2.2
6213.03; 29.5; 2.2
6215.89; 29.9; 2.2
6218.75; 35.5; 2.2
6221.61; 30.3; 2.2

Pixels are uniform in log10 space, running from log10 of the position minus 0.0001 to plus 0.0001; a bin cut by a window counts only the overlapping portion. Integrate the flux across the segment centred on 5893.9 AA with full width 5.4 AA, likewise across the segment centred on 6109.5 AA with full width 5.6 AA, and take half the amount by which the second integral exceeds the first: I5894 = 4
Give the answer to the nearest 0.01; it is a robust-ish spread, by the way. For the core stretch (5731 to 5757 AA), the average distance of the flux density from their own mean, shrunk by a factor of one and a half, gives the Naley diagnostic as 2.28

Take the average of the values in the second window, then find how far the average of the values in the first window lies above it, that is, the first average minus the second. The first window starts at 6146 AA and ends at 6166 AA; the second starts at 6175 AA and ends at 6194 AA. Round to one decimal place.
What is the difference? 0.0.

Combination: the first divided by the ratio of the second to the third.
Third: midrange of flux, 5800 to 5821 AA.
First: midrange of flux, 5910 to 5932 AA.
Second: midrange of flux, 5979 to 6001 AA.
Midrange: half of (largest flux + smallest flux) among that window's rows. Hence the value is 32.4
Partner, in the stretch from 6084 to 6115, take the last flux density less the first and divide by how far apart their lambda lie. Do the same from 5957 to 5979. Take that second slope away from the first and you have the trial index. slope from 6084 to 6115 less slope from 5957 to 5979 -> -0.17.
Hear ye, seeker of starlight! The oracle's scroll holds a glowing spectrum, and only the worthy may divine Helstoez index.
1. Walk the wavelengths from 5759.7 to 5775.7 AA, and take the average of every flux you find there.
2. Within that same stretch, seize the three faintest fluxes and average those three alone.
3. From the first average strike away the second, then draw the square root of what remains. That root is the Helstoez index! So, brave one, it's 1.19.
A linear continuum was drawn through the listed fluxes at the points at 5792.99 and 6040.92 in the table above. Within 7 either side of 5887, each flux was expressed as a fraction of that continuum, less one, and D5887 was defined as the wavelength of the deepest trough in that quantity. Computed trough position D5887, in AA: 5892.55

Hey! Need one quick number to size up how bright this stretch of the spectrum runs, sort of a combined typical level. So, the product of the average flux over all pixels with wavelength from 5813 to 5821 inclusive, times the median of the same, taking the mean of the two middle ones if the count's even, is 902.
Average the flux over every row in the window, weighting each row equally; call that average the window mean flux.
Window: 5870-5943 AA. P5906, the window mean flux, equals 33.2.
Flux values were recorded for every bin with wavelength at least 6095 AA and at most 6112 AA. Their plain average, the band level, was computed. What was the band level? 33.6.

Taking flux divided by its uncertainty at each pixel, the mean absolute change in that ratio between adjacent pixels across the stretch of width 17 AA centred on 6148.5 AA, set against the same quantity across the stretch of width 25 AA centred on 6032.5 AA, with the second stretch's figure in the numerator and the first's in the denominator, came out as 1.30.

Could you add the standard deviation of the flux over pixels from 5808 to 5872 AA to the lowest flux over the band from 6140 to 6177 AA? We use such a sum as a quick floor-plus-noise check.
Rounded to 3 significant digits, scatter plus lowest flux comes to 31.3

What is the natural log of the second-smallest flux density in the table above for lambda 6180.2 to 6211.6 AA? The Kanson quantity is 3.30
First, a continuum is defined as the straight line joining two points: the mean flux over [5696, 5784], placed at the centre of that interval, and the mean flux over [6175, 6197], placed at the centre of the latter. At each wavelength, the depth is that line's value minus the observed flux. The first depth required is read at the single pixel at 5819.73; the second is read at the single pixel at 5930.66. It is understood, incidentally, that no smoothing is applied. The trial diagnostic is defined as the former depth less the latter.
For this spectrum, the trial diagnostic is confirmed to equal 2.2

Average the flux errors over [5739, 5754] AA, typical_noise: 3.4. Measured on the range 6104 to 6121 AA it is 2.4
